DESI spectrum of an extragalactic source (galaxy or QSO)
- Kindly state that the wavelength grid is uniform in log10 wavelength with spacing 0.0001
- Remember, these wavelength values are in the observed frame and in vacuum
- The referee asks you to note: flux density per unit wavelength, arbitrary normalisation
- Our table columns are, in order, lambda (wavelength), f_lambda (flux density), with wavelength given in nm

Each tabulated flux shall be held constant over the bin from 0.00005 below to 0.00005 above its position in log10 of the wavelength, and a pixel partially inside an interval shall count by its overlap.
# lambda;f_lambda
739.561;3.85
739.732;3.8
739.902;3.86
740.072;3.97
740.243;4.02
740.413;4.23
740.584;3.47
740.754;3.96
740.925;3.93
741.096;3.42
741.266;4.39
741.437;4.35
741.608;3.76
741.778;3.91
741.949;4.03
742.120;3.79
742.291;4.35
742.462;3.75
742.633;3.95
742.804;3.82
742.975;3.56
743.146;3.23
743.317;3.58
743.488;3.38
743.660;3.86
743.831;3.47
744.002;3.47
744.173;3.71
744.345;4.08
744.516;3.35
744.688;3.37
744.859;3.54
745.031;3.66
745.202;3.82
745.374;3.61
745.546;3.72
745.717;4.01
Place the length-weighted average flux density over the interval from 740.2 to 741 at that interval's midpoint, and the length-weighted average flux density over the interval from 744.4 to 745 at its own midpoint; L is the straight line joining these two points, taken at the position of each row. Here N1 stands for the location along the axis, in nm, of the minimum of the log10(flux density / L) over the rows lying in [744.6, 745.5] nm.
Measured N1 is 744.688 nm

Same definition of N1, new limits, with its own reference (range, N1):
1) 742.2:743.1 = 742.975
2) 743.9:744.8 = 744.516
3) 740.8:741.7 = 741.096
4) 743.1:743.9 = 743.146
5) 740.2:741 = 740.584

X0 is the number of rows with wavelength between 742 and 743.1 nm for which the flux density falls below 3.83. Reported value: 4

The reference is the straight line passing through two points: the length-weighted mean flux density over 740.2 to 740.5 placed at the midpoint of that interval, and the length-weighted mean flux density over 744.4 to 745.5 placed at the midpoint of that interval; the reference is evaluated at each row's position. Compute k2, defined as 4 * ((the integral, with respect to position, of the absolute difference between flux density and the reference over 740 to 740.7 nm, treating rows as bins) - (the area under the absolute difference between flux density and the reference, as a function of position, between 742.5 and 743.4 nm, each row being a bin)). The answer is -0.06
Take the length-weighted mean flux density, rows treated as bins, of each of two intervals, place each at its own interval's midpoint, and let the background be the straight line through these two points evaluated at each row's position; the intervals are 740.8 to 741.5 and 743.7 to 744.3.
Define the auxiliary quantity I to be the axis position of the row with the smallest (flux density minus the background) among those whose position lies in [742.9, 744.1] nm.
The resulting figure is 743.146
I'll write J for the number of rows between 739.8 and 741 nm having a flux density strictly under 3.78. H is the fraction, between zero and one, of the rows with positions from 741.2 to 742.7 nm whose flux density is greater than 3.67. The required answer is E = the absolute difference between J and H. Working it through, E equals 0.0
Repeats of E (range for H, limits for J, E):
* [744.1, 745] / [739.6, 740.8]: 0.6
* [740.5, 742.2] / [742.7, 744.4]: 6.2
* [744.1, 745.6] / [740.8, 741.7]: 1.6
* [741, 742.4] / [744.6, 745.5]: 3.1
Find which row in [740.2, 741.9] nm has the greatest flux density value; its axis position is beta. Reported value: 741.266 nm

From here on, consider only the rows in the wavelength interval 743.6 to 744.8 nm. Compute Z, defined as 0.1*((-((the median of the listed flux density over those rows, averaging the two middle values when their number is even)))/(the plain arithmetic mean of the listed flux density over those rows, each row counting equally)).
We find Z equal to -0.096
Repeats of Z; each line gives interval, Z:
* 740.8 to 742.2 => -0.099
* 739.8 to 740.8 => -0.101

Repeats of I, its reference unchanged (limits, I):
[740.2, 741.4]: 740.584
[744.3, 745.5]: 744.516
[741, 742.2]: 741.096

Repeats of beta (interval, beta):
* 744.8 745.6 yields 745.202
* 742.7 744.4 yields 744.345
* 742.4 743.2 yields 742.633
